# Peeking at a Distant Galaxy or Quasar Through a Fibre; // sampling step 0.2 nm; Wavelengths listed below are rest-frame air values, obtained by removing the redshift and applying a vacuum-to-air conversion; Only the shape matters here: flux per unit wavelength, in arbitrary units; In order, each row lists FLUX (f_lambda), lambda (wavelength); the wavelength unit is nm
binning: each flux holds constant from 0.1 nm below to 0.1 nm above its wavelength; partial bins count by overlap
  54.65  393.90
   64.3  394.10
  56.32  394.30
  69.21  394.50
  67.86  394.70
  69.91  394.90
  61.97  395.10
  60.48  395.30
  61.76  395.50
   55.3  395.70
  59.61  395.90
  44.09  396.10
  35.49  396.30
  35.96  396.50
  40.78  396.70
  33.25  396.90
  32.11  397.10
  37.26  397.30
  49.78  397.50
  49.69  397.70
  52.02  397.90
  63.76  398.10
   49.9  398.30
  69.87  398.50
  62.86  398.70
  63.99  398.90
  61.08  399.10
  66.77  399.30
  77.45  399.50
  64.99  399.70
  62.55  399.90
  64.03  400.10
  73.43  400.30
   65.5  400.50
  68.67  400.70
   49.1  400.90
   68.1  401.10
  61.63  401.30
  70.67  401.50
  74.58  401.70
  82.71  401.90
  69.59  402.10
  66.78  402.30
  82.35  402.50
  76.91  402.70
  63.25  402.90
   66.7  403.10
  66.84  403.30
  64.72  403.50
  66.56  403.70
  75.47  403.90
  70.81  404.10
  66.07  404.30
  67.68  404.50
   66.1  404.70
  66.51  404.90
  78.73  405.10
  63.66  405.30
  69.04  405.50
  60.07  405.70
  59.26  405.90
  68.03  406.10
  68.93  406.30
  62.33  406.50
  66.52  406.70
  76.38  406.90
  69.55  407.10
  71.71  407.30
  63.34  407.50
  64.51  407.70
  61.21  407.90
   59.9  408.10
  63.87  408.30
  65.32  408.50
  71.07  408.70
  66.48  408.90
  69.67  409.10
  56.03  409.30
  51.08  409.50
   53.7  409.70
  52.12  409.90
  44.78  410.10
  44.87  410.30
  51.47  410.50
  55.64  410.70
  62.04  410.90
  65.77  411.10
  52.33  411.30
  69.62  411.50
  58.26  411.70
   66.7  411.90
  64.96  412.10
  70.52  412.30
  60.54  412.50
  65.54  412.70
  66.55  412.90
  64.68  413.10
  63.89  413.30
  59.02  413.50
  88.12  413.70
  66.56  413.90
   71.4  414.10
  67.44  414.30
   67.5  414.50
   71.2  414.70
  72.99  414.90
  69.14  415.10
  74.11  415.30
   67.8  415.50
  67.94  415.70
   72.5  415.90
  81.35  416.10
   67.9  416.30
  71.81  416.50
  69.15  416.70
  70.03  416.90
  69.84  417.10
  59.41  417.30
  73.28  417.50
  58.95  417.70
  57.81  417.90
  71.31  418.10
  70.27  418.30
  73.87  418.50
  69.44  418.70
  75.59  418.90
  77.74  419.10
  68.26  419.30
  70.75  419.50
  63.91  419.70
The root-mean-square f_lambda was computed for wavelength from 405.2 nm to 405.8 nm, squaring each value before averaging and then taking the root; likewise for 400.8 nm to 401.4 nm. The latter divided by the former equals 0.934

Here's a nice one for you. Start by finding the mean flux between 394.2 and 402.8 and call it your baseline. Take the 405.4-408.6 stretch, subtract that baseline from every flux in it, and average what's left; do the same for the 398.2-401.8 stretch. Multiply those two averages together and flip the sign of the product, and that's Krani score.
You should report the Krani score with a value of -27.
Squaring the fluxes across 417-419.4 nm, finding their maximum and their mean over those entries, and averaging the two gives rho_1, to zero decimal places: 5410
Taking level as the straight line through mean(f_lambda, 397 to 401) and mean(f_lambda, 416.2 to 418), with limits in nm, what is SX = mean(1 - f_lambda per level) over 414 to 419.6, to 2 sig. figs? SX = -0.055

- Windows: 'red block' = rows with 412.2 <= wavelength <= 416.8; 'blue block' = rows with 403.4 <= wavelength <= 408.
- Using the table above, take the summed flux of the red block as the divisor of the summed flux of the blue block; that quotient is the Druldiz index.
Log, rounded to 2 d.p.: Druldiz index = 0.97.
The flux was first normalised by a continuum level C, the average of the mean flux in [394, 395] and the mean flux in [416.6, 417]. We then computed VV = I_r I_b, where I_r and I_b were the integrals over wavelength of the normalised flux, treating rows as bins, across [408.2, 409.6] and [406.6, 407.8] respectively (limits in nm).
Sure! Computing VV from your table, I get 1.6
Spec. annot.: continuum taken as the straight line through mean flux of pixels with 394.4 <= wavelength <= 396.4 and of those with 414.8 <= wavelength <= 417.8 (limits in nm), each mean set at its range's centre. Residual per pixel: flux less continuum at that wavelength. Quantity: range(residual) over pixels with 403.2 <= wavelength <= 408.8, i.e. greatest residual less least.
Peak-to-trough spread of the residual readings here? 20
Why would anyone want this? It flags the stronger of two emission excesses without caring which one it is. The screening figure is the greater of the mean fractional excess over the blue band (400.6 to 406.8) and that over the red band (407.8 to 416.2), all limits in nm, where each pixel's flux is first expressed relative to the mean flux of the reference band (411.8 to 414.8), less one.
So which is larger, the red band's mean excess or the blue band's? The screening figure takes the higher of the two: 0.01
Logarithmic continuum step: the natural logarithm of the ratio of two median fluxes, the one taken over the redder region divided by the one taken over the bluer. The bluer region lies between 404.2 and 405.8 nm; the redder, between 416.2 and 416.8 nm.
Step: 0.04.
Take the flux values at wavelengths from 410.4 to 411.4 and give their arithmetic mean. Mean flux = 57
